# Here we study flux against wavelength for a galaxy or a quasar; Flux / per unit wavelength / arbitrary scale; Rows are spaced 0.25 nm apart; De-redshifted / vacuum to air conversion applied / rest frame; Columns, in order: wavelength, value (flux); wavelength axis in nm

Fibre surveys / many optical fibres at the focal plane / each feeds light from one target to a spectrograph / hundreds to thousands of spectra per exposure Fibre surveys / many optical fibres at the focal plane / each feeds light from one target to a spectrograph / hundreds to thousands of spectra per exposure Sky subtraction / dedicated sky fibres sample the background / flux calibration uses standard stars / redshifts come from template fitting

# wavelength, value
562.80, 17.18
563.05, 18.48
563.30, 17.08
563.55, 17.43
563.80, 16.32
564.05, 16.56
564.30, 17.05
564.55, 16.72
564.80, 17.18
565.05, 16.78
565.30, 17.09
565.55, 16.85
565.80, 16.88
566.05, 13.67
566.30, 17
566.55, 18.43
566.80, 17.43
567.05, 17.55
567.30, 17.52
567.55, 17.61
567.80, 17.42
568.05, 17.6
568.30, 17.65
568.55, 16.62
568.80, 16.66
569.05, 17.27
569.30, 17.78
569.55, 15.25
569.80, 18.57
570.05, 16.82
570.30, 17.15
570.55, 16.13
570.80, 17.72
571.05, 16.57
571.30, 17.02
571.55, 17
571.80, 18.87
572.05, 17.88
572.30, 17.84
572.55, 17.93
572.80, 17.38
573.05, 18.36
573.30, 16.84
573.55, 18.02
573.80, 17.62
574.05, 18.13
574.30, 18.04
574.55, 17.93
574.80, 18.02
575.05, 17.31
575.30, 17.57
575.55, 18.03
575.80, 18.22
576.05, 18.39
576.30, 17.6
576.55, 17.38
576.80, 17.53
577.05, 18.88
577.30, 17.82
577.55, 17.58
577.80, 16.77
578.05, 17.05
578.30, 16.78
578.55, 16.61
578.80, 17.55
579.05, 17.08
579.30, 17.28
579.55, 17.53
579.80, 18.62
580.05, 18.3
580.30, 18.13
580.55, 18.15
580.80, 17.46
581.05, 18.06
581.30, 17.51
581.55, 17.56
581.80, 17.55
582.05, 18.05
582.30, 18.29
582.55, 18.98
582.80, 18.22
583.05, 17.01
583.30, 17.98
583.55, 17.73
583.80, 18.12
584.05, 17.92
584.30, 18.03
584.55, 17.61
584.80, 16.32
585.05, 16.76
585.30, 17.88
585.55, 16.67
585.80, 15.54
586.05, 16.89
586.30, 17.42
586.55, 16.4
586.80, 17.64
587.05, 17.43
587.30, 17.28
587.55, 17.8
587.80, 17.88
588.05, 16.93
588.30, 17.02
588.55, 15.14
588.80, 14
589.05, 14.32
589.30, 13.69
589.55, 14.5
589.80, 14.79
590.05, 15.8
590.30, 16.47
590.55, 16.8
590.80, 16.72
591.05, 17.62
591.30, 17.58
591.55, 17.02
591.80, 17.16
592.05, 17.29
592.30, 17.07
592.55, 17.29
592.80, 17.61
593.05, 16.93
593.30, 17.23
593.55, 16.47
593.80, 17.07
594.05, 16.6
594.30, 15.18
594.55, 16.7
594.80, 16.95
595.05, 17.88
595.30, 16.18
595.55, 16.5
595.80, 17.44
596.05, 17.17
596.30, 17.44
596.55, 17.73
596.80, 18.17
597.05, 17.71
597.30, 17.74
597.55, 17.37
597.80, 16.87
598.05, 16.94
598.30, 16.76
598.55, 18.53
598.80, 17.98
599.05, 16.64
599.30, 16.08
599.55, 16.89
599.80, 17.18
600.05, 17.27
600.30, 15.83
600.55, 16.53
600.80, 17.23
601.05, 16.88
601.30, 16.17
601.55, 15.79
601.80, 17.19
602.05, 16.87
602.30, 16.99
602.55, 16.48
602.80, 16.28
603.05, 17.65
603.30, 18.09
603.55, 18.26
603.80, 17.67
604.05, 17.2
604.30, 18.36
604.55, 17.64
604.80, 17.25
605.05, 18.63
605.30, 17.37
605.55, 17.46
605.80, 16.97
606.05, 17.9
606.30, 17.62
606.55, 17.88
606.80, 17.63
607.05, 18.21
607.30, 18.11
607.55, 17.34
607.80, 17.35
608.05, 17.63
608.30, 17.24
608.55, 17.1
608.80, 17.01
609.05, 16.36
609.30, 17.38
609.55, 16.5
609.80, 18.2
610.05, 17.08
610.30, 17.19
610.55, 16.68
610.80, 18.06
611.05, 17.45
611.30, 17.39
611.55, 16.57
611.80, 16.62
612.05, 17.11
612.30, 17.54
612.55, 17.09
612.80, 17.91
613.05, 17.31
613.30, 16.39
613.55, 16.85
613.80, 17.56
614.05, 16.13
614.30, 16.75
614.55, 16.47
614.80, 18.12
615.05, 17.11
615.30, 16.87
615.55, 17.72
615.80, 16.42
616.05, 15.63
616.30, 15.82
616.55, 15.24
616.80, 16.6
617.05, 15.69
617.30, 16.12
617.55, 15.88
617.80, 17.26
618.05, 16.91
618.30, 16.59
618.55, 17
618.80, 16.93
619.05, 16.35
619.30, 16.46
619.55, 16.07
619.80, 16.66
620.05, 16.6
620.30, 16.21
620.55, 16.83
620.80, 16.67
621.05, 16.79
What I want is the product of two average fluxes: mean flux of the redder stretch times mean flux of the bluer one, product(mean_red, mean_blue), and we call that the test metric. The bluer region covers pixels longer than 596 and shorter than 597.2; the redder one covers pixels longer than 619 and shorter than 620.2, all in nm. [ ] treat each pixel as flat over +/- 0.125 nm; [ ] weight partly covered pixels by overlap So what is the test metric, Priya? 290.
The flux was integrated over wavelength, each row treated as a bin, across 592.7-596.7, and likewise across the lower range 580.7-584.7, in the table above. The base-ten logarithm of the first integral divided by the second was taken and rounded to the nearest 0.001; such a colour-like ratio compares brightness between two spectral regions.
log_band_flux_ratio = -0.023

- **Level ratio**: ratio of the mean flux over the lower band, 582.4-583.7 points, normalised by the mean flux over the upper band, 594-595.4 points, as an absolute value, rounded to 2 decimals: 1.08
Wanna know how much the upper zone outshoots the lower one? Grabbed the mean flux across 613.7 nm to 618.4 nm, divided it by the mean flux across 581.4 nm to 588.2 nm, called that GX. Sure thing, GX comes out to 0.95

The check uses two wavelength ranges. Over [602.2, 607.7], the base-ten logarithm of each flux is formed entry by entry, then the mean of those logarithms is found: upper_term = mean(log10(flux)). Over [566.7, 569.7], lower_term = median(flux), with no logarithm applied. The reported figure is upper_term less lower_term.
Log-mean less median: -16.2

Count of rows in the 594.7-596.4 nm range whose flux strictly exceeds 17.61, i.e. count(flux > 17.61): 1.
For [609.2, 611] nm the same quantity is 2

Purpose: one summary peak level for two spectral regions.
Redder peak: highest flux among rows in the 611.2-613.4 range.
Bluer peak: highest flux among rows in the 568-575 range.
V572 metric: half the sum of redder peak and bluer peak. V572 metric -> 18.39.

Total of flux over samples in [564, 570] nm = 409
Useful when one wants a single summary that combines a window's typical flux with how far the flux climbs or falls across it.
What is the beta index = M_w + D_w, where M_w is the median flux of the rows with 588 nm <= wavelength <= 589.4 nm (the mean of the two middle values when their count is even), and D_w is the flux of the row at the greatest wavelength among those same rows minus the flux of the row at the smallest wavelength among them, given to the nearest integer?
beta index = 11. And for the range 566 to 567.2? 21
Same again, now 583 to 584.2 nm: 19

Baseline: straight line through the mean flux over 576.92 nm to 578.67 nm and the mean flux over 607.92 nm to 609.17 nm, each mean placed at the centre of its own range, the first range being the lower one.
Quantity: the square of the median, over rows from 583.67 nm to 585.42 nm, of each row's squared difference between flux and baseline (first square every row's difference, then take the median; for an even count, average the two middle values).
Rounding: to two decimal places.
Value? 0.15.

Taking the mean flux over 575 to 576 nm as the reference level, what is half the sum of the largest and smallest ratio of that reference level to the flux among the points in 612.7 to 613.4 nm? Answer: 1.04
